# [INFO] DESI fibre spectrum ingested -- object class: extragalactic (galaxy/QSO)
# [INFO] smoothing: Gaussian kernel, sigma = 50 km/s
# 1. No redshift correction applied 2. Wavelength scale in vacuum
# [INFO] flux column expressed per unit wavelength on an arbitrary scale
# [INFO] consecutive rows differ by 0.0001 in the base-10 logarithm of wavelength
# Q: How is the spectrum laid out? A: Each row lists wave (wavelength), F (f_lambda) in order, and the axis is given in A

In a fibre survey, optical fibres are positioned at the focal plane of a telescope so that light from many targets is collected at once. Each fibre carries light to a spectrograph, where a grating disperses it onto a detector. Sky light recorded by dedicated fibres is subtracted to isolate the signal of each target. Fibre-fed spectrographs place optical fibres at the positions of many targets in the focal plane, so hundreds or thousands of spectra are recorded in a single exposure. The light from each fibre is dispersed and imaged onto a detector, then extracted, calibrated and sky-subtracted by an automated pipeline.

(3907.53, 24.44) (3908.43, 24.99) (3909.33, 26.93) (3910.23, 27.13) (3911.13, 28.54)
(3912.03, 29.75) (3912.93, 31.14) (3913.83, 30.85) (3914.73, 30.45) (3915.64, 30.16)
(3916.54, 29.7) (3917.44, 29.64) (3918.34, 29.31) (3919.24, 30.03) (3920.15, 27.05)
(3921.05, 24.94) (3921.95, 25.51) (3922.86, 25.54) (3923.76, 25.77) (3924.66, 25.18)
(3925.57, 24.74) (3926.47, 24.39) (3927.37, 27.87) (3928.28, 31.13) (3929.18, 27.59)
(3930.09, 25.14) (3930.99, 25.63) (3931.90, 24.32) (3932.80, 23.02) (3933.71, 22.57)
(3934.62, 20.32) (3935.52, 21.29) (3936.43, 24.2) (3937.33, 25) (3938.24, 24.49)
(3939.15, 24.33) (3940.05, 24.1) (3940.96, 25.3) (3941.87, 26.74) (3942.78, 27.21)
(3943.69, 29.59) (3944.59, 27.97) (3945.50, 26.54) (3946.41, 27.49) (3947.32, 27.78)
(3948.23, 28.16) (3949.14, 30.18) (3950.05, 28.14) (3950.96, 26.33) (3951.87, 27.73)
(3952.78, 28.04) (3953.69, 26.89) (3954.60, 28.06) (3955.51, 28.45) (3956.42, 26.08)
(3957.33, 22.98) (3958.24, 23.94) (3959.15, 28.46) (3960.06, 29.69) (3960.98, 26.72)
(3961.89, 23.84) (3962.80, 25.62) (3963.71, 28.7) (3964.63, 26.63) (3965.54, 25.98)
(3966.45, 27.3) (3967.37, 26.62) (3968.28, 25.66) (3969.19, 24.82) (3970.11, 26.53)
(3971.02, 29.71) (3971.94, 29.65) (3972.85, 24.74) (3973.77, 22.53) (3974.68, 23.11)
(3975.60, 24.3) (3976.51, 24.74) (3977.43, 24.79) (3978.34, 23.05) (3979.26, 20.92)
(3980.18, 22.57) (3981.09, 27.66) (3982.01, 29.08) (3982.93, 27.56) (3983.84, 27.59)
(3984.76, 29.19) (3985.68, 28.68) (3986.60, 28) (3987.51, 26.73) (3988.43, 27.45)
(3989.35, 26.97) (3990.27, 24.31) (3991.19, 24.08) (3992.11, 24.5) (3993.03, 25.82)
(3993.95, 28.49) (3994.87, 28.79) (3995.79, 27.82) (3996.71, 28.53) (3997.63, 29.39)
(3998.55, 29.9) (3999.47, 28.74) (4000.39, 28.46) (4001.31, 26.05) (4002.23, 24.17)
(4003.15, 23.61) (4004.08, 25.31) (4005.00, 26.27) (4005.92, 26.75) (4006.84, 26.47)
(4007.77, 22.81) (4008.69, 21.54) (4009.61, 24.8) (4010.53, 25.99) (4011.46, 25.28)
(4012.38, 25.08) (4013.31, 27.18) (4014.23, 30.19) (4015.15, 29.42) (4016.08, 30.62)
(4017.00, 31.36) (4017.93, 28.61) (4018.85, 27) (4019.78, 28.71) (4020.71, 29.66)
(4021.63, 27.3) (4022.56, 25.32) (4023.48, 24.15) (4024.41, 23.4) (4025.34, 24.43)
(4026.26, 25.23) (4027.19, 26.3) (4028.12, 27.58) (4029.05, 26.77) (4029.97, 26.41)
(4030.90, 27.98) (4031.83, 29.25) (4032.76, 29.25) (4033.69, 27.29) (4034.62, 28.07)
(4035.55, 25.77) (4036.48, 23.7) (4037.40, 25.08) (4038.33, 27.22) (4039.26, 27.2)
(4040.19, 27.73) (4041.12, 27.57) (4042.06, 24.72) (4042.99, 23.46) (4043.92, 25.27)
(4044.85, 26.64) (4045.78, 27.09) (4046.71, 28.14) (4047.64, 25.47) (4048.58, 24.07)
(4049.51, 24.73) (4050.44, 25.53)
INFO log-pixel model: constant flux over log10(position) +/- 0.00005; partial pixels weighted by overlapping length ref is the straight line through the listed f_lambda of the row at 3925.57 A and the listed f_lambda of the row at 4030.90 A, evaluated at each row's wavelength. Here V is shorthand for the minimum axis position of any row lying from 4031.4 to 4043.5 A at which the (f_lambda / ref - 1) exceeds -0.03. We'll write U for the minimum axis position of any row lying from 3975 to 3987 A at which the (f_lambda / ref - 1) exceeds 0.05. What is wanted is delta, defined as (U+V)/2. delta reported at 4006.9 A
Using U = 3982.01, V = 4031.83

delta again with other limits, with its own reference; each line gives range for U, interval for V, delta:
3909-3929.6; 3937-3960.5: 3923.3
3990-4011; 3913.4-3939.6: 3953.9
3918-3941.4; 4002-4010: 3962.1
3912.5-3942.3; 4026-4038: 3970.5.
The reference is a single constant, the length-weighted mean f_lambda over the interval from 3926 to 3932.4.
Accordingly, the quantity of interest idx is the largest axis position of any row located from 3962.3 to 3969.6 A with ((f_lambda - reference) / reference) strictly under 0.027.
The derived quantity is 3969.19 A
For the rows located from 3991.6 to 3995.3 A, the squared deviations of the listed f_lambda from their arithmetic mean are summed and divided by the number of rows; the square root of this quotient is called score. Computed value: 1.80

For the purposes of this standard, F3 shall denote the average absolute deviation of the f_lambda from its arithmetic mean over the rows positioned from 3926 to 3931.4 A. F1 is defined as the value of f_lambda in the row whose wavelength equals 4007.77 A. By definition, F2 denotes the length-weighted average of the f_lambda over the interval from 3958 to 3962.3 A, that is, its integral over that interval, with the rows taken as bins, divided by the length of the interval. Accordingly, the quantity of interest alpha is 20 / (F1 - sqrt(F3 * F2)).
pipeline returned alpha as 1.28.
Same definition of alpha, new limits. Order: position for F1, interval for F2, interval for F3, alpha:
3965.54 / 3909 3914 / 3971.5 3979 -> 1.02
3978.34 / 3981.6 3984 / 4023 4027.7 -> 1.10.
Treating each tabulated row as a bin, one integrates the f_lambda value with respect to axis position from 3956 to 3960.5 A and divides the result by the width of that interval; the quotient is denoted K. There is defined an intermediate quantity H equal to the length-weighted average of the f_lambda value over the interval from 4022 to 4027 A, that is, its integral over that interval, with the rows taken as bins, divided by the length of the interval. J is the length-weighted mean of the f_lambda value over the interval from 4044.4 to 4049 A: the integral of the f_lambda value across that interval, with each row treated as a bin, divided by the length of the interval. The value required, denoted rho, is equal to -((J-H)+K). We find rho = -27.9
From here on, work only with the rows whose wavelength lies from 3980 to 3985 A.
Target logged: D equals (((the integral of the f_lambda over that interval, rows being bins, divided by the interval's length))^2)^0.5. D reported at 27.5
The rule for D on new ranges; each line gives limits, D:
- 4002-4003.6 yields 23.9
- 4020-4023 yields 27.5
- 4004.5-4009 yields 24.9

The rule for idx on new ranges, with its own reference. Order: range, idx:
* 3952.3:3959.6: 3958.24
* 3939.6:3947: 3945.50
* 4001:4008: 4007.77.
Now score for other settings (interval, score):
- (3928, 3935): 3.10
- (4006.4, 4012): 1.75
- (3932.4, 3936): 1.06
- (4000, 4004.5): 1.70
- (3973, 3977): 0.89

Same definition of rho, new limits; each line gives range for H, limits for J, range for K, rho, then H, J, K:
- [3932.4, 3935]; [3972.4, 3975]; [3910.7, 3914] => -31.6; 21.9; 23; 30.0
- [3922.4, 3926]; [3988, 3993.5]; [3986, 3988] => -27.7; 25.3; 25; 27.5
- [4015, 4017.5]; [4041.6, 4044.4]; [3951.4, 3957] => -21.5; 30.5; 25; 27.5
